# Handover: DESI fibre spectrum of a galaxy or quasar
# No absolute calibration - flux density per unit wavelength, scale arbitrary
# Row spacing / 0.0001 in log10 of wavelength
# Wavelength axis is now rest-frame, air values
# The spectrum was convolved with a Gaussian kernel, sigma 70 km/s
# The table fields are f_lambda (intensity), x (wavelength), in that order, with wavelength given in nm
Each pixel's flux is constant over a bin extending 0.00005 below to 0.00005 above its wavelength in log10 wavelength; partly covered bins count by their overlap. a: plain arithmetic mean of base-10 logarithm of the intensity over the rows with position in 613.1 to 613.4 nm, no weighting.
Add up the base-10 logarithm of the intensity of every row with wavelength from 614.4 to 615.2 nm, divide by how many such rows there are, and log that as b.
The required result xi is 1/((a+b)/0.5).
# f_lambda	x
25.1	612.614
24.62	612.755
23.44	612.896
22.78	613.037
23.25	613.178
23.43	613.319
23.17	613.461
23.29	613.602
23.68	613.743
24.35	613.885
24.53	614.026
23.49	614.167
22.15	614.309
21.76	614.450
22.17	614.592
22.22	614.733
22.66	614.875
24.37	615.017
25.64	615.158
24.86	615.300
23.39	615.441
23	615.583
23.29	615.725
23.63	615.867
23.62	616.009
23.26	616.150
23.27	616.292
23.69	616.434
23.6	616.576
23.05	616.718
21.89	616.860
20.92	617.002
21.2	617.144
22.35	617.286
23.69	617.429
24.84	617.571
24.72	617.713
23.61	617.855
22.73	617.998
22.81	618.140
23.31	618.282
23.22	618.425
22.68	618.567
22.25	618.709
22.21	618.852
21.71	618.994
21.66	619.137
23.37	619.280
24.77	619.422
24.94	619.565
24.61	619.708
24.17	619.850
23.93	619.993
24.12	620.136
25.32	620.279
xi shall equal 0.183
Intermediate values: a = 1.37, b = 1.36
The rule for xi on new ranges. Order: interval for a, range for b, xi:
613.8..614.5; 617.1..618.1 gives 0.183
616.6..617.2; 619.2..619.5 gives 0.184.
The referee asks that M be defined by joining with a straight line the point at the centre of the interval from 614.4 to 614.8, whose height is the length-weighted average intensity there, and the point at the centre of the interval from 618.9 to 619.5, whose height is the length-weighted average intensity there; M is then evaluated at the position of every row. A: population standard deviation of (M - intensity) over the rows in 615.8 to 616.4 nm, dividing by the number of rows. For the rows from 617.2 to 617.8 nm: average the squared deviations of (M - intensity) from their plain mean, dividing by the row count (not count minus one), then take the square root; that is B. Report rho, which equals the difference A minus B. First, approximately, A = 0.21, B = 0.97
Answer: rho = -0.8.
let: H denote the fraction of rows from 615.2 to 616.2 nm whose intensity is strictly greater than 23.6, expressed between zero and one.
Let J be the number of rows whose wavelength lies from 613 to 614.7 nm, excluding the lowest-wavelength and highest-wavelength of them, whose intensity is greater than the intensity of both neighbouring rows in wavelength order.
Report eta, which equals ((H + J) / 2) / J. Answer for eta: 0.61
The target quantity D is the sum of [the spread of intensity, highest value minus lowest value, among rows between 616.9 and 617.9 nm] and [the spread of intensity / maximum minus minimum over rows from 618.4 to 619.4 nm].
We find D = 5.6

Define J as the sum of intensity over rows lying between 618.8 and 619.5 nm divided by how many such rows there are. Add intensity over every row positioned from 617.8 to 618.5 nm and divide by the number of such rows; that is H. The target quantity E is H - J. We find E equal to 0.4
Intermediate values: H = 23.1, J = 22.7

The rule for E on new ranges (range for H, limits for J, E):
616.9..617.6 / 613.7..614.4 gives -1.0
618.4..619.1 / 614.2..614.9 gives 0.2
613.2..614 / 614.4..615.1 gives 0.9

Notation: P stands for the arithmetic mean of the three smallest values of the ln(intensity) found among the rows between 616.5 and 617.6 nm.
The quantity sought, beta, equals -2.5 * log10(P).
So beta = -1.21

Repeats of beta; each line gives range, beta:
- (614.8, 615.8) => -1.24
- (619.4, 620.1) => -1.26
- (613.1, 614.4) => -1.24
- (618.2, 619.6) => -1.22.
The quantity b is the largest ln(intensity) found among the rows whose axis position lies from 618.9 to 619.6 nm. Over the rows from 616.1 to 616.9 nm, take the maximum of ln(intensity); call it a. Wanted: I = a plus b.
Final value 6.38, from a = 3.17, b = 3.22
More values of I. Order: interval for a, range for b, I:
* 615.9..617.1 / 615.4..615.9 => 6.33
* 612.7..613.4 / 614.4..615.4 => 6.45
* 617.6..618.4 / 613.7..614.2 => 6.41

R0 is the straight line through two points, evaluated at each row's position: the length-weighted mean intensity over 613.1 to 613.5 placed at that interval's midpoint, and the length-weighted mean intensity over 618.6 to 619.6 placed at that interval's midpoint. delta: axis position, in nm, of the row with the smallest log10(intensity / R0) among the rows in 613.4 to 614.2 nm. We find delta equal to 613.461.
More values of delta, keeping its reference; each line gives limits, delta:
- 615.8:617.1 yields 617.002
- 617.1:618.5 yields 617.144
